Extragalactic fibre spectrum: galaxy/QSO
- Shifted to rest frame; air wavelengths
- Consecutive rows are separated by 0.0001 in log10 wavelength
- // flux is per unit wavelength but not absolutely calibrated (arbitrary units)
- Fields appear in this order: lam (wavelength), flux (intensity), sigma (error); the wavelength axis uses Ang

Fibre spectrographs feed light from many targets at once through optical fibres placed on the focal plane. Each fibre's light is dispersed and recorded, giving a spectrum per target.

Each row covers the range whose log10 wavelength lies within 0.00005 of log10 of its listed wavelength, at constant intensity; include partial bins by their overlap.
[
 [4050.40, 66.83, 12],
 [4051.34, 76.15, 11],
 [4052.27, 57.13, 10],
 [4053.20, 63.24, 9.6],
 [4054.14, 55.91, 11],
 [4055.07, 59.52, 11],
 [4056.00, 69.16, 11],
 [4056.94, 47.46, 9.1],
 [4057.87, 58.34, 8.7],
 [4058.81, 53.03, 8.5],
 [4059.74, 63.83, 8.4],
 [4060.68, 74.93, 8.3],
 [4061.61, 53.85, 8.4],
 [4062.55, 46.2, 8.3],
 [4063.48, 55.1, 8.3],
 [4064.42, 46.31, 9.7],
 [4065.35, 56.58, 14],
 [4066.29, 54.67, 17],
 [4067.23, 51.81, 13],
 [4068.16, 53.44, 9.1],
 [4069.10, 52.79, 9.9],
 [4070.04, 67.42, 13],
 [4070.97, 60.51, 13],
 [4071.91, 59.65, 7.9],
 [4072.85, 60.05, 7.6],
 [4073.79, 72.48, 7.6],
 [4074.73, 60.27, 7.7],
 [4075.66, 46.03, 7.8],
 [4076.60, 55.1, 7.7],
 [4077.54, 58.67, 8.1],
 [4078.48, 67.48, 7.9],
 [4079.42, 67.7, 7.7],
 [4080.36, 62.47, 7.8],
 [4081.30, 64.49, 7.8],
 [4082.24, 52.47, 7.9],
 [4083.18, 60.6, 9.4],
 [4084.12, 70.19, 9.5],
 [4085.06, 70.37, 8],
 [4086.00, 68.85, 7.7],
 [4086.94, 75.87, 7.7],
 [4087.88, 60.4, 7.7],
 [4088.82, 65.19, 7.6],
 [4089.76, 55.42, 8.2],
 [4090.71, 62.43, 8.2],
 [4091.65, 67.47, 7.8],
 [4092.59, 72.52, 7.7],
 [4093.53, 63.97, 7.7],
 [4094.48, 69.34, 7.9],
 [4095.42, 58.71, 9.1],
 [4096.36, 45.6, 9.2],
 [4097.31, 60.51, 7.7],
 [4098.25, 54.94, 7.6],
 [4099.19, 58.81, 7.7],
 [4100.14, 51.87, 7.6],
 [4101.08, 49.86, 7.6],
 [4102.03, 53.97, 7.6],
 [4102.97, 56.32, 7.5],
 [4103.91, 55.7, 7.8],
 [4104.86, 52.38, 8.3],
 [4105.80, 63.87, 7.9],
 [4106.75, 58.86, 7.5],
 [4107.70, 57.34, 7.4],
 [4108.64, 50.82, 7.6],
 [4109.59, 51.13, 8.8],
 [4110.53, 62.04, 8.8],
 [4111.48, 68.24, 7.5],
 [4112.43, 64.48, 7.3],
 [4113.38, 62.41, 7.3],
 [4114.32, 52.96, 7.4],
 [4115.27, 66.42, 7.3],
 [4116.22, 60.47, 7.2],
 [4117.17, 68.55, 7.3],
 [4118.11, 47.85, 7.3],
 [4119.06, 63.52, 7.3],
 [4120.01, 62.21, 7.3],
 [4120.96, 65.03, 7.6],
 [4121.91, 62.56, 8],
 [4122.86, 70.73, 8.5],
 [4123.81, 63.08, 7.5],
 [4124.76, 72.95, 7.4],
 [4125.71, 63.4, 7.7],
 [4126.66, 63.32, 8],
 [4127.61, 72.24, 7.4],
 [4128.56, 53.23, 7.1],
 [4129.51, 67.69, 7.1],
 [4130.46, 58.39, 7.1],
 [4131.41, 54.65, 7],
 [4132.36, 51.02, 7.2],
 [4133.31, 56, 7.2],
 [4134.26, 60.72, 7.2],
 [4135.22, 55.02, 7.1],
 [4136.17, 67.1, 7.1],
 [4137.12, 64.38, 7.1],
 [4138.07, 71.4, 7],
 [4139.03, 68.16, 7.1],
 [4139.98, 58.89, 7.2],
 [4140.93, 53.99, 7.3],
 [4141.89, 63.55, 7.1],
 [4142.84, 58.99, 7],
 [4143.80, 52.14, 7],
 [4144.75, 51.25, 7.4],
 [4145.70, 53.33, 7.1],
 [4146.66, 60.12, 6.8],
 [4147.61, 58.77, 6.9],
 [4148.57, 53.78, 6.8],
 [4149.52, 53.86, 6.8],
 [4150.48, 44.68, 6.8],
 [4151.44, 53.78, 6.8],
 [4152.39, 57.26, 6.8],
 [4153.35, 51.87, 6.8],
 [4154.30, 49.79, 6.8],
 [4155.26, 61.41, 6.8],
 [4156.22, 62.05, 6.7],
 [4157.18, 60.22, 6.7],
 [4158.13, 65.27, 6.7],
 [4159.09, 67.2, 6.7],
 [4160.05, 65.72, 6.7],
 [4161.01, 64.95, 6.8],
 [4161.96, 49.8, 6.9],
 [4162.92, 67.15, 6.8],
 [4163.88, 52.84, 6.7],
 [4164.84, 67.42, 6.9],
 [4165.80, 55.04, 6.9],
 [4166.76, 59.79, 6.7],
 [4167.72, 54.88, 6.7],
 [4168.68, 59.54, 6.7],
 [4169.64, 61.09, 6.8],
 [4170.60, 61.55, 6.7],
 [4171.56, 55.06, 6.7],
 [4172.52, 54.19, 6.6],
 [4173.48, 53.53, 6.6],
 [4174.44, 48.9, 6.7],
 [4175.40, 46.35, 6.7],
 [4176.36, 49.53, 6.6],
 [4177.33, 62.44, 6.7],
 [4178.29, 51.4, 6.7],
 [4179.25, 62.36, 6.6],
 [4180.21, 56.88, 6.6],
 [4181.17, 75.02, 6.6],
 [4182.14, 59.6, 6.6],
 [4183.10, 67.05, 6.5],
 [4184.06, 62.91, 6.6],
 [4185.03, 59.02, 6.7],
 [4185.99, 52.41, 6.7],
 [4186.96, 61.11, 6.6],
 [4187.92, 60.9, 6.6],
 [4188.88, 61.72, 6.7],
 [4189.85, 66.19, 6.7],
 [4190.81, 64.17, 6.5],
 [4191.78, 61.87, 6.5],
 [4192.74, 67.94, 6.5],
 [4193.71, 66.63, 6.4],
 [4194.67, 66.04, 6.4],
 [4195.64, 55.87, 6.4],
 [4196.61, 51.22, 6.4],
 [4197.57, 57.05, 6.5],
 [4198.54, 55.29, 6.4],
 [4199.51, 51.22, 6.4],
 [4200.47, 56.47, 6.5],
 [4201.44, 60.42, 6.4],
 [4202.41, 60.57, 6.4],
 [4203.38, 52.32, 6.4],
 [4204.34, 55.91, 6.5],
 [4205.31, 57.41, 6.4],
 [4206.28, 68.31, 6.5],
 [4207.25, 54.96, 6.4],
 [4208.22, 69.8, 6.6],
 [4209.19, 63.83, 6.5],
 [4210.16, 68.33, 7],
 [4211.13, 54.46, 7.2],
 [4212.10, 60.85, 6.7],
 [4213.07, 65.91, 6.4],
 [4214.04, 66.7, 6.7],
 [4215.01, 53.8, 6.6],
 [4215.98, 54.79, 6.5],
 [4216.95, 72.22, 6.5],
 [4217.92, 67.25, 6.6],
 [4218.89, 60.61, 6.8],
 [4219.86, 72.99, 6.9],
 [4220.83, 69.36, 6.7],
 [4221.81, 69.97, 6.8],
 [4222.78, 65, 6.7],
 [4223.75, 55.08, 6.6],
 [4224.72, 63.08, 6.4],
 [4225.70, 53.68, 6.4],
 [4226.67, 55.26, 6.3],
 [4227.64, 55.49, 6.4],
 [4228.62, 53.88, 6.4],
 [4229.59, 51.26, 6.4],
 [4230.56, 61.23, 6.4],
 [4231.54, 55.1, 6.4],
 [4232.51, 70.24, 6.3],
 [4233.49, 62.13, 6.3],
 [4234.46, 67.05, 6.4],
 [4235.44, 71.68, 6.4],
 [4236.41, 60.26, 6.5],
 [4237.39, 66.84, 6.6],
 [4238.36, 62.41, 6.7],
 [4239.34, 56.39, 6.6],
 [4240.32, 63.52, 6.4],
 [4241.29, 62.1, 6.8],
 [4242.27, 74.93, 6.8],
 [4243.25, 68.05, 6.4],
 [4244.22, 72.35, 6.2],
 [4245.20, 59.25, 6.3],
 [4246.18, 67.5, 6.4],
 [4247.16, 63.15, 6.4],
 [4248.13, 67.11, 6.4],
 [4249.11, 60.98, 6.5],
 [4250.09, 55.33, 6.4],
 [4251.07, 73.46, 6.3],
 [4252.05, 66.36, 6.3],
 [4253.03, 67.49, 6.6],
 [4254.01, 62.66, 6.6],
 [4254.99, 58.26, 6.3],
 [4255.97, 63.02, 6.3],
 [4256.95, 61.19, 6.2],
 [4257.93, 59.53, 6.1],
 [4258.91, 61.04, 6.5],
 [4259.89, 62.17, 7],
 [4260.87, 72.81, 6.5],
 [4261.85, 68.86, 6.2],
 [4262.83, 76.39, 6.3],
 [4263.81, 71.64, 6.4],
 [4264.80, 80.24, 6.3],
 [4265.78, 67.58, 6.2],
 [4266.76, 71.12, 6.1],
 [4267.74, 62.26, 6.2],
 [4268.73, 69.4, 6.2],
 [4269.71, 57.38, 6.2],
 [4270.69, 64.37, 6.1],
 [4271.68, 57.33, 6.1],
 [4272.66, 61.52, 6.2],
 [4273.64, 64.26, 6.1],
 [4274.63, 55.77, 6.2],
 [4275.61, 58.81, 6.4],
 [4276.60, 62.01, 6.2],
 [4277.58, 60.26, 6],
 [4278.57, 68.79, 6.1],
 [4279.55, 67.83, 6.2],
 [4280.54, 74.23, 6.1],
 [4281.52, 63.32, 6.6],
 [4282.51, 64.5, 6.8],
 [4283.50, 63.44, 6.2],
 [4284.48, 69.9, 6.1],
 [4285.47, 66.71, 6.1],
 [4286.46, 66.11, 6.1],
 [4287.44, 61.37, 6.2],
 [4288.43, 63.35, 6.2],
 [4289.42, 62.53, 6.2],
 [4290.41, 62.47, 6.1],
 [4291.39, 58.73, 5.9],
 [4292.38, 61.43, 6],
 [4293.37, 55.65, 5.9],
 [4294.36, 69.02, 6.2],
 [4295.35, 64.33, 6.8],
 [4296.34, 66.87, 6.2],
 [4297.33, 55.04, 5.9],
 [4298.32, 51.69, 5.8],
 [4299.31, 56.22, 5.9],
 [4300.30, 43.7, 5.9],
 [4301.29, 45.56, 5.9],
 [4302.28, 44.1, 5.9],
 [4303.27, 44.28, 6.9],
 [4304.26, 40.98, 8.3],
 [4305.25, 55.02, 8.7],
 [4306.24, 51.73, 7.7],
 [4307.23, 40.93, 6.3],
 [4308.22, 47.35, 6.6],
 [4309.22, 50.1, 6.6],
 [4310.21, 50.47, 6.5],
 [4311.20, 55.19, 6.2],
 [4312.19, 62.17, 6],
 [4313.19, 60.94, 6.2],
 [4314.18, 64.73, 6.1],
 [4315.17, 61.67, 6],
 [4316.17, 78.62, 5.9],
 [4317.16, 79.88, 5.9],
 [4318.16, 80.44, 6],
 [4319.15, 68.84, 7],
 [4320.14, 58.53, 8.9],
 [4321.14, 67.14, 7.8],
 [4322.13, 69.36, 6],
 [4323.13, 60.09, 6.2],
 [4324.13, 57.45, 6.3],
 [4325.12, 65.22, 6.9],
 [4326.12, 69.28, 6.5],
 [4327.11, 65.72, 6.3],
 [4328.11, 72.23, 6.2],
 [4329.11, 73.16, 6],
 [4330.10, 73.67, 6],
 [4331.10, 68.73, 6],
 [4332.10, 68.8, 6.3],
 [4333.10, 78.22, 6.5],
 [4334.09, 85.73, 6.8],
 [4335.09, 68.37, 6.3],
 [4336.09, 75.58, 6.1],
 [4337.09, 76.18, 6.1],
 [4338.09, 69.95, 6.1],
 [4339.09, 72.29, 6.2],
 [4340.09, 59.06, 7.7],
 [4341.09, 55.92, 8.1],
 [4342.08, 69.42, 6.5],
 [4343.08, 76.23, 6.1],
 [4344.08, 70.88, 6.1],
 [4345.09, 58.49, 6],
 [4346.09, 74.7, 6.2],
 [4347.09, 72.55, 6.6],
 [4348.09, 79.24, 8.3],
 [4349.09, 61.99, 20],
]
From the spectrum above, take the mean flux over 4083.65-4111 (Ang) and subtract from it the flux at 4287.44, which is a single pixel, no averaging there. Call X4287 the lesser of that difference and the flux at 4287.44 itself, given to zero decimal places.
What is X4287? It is -1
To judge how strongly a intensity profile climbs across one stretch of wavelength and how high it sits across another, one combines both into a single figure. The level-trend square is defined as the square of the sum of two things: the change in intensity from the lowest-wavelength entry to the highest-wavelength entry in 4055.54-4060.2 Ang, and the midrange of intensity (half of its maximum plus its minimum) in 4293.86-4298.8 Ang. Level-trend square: 3028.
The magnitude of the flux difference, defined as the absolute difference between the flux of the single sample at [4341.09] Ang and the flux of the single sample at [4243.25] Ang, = 12.1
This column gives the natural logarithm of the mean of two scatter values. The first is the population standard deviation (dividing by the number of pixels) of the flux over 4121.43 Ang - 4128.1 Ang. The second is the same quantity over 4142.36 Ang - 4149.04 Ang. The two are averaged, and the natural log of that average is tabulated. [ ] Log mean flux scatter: 1.4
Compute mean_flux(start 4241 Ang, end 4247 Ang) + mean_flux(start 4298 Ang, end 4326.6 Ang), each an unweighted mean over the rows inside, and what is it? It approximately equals 125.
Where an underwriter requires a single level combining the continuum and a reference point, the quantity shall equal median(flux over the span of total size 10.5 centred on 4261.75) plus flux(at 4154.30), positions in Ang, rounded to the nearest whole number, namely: 119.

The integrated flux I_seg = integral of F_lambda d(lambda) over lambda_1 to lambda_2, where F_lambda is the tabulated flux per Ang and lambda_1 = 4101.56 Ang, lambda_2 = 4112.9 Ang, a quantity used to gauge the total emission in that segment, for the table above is 657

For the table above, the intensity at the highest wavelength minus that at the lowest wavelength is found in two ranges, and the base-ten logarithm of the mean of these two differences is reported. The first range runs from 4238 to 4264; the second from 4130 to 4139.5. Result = 0.98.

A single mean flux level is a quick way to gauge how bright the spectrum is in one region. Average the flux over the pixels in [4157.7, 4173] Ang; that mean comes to 60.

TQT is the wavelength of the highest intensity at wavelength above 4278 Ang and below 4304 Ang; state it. 4280.54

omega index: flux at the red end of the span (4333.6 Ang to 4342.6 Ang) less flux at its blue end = -16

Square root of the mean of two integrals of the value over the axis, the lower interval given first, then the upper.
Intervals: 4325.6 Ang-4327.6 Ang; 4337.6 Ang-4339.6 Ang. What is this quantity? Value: 11.8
